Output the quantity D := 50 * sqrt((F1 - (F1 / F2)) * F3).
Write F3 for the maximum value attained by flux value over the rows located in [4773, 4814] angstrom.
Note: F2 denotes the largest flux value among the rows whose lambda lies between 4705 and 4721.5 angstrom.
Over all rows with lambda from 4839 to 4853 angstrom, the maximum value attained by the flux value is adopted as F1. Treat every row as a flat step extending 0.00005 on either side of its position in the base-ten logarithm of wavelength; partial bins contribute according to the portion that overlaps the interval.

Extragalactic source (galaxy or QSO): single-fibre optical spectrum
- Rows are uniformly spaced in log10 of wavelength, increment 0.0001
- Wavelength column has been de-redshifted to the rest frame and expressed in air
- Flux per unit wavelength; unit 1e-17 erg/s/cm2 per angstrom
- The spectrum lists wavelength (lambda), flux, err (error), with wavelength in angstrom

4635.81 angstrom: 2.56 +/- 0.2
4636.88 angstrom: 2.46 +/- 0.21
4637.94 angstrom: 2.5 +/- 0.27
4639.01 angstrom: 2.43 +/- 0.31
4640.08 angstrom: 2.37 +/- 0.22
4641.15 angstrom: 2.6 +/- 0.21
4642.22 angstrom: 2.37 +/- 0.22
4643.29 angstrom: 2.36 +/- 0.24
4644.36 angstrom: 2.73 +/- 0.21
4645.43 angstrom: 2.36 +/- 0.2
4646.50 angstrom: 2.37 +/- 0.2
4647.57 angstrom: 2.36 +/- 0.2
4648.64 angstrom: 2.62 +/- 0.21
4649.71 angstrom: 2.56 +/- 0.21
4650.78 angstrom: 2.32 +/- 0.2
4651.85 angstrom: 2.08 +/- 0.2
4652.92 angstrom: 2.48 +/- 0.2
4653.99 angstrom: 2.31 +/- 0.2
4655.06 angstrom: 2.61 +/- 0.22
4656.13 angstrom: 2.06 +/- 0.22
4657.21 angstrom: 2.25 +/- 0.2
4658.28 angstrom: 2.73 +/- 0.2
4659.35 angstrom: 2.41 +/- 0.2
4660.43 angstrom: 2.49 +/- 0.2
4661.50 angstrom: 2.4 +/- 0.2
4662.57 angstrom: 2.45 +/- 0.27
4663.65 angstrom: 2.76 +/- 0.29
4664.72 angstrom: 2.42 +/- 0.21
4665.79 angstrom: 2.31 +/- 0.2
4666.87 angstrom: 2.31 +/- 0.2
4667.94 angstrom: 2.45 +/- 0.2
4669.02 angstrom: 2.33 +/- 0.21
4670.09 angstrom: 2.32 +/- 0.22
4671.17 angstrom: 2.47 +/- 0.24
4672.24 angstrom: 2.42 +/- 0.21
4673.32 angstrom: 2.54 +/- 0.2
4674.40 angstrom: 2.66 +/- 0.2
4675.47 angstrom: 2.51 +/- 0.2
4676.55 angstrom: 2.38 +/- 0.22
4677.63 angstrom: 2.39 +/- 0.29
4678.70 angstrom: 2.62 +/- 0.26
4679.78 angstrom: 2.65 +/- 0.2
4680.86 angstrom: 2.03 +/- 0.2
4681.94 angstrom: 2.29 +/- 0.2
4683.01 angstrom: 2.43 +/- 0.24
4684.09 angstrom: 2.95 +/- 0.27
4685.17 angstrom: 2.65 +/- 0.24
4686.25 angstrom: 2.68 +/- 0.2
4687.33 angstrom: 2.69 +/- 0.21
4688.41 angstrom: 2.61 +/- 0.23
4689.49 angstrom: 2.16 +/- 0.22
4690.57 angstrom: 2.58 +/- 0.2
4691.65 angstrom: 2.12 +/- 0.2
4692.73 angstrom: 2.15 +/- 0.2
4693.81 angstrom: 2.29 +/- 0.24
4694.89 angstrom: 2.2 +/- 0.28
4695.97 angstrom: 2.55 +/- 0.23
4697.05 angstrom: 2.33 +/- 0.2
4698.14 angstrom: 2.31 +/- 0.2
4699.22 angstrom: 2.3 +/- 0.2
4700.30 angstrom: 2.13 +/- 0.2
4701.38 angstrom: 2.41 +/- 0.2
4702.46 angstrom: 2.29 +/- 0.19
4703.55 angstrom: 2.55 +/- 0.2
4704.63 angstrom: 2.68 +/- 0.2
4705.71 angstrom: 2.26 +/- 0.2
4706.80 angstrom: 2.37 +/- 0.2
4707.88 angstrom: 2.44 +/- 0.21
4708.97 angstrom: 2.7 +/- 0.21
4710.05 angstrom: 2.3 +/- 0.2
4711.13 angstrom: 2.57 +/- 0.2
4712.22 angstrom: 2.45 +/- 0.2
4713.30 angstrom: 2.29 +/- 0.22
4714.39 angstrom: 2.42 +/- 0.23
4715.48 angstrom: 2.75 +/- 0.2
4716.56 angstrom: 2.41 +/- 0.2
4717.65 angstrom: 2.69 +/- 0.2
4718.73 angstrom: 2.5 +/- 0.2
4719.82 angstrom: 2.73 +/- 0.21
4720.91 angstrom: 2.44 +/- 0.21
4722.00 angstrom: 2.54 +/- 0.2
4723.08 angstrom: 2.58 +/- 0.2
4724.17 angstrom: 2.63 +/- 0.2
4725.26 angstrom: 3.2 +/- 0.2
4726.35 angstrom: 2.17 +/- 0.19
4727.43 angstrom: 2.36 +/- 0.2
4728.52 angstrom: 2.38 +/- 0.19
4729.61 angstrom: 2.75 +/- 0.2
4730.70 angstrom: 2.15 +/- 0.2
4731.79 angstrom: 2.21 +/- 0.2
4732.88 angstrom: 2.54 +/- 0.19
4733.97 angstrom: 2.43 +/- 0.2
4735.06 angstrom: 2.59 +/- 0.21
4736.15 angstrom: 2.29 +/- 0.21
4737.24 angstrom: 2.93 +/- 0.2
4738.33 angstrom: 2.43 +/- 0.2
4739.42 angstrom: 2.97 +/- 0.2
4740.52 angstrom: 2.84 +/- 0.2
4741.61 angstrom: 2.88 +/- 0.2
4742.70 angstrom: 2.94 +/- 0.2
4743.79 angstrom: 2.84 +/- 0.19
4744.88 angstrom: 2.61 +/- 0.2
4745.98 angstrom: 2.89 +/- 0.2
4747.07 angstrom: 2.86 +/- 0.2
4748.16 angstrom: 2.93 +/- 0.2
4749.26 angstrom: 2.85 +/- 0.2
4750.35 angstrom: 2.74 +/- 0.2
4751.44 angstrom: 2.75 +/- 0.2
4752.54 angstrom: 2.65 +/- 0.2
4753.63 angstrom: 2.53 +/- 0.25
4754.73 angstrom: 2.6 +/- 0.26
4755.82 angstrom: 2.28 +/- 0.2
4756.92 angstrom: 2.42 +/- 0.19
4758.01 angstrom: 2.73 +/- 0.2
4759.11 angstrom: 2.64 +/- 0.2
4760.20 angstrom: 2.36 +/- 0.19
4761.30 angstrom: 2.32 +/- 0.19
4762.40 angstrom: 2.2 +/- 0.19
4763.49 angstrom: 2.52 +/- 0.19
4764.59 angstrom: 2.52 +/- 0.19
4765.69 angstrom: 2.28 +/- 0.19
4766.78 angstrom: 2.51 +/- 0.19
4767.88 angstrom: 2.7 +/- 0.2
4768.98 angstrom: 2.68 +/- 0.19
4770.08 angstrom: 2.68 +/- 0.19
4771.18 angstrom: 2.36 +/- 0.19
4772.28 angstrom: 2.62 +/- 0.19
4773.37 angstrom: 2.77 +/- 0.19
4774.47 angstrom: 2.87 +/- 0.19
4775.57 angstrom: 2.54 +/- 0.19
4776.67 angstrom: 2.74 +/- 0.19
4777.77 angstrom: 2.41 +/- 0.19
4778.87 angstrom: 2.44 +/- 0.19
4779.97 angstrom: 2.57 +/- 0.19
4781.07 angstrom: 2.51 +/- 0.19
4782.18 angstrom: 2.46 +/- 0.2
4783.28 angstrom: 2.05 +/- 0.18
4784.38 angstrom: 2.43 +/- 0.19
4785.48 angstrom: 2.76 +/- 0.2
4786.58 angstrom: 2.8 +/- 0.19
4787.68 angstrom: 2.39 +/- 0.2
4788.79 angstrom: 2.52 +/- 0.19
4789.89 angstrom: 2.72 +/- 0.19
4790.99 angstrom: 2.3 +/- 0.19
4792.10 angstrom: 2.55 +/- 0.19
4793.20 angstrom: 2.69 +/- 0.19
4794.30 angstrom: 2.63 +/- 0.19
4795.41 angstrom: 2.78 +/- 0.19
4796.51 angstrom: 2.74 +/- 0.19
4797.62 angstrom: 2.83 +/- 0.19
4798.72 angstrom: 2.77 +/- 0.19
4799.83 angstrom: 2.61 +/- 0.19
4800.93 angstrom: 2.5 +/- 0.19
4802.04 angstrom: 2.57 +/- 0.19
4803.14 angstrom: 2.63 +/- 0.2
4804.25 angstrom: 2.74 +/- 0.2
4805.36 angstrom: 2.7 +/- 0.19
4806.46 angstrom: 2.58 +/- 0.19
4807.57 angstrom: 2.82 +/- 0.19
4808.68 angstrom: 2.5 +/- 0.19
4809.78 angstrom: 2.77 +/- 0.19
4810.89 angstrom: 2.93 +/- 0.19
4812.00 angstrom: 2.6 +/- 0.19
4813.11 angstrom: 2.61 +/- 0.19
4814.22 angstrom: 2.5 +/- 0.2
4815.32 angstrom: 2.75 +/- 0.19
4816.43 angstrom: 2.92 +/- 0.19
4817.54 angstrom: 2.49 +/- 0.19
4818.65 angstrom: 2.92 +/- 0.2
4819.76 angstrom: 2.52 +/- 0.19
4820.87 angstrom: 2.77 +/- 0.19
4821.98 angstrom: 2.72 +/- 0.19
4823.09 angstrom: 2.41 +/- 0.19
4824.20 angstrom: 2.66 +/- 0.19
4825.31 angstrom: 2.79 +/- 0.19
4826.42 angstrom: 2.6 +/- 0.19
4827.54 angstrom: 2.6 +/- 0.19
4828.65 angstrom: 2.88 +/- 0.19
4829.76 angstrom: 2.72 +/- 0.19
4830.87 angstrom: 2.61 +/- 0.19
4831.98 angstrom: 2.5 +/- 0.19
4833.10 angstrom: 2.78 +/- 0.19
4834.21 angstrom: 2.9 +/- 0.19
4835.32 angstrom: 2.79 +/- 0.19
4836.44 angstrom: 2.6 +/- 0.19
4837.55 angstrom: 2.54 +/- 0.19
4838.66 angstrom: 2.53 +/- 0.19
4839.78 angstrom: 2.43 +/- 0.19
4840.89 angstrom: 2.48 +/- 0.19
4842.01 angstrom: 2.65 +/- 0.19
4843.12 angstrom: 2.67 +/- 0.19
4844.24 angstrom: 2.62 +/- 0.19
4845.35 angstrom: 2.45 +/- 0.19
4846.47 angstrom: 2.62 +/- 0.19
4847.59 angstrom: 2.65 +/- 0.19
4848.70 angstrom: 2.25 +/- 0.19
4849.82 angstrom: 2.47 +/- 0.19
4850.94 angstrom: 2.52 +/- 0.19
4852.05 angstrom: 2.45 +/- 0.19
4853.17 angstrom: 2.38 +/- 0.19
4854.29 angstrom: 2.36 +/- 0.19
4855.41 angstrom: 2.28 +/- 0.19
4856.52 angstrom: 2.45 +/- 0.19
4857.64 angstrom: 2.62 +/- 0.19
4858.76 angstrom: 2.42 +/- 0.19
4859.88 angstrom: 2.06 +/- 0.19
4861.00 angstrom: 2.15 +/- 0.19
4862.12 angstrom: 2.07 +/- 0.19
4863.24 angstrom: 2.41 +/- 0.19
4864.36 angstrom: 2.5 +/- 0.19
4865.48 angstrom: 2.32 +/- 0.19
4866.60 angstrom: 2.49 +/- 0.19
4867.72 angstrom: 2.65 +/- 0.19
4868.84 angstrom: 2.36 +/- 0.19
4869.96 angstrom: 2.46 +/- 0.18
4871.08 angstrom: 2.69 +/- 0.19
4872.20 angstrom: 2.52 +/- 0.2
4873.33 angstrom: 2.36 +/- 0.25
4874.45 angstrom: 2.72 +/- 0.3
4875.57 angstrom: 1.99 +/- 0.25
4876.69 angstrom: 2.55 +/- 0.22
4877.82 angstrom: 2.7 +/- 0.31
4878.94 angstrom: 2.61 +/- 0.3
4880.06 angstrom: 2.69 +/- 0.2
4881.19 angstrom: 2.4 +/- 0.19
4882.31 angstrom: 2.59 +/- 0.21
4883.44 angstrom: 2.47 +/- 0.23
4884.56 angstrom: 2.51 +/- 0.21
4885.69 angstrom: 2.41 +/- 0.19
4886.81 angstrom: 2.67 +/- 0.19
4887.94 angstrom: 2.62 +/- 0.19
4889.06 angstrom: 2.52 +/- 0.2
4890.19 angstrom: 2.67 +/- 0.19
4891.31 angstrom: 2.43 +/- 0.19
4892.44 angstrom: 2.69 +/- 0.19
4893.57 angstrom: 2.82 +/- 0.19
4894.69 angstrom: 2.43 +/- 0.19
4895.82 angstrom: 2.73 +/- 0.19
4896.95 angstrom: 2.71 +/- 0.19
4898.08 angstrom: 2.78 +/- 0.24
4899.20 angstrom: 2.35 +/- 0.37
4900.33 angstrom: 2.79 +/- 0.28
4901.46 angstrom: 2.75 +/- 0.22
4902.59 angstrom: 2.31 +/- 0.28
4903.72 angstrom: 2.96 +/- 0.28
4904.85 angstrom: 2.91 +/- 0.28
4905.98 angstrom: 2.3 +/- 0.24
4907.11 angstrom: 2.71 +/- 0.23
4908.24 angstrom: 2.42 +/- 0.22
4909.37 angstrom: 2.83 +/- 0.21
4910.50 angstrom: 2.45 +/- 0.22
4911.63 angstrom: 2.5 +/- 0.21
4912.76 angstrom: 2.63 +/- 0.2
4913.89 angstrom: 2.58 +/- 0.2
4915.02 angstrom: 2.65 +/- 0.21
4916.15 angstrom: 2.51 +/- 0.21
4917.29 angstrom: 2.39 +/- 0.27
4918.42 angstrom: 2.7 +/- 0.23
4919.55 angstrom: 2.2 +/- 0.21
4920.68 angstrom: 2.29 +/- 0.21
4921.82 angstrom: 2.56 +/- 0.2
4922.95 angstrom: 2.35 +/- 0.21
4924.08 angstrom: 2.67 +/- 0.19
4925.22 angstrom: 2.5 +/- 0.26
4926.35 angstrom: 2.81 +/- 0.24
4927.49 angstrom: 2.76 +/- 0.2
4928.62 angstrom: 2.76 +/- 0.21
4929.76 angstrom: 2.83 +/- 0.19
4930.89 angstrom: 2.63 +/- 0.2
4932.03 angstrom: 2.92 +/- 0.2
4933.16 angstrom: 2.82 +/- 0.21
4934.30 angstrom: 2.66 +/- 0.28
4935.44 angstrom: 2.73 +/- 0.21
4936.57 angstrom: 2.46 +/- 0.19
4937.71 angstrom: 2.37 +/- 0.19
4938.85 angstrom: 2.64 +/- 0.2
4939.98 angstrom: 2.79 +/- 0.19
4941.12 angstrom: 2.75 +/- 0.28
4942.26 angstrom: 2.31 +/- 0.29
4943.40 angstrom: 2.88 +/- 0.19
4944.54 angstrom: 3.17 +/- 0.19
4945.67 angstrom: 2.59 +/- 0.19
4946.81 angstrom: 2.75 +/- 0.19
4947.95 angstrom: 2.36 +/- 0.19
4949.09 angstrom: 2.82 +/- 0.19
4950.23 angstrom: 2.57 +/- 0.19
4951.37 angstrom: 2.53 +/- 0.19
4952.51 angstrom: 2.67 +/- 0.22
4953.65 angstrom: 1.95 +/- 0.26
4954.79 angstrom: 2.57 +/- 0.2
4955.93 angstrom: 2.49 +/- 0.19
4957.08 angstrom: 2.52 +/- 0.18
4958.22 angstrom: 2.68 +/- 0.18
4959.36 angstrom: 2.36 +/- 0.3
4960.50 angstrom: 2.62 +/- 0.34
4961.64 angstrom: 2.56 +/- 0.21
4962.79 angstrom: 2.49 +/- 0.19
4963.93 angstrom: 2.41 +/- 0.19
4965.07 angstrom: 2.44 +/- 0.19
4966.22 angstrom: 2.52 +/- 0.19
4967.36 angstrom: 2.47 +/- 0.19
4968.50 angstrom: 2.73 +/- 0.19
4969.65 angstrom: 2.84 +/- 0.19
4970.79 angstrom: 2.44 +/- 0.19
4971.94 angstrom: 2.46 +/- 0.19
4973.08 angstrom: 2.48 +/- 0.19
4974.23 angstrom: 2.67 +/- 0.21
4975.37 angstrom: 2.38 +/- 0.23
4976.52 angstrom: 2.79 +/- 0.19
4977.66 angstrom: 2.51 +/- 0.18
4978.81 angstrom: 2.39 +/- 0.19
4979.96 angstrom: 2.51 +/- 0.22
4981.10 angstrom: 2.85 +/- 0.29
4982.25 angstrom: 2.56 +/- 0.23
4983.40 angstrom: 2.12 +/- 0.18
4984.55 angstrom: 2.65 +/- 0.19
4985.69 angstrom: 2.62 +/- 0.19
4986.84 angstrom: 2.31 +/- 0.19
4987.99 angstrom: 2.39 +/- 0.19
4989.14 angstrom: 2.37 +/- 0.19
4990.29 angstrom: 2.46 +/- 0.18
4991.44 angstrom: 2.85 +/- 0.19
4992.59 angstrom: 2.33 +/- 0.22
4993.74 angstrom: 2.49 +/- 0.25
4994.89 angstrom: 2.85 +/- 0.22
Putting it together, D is 112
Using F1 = 2.67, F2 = 2.75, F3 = 2.93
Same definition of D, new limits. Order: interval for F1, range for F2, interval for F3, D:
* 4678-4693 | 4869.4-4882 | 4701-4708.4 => 112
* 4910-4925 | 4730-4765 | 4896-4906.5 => 115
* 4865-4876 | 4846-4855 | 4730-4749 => 112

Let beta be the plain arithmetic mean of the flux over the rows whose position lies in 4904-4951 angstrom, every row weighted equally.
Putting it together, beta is 2.62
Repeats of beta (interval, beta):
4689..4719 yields 2.40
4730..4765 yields 2.61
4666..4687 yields 2.48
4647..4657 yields 2.38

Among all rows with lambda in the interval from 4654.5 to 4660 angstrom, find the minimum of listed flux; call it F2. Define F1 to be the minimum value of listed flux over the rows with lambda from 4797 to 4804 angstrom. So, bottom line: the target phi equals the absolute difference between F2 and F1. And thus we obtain 0.44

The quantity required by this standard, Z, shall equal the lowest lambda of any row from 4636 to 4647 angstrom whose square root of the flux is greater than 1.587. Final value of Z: 4641.15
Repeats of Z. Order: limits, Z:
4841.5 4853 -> 4842.01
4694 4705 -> 4695.97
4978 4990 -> 4981.10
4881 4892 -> 4882.31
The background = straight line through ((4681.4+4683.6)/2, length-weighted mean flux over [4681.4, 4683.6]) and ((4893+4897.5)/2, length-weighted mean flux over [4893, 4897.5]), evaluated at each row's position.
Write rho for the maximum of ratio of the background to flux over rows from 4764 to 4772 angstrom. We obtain 1.09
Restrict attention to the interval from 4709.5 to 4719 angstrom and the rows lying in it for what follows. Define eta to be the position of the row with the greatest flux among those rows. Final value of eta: 4715.48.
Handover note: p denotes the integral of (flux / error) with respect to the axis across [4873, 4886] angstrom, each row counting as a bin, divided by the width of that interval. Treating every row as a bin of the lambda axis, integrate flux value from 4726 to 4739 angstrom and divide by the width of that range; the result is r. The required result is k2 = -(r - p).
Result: 8.3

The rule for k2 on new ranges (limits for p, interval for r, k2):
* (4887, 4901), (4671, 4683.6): 10.2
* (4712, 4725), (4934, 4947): 9.8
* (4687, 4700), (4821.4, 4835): 8.2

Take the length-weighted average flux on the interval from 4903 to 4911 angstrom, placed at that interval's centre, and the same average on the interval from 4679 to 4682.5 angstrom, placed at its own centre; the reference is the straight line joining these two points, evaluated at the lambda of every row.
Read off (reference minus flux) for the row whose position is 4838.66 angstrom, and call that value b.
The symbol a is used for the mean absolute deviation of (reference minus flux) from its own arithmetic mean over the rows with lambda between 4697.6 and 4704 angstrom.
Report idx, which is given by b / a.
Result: 0.3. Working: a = 0.10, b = 0.0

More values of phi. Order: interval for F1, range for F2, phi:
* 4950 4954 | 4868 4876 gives 0.04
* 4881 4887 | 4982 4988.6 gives 0.28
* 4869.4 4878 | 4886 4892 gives 0.44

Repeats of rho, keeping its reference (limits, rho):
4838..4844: 1.07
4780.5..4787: 1.23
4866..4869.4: 1.12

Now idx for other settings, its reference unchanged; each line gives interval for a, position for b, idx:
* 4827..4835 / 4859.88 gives 4.3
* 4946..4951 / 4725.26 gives -4.9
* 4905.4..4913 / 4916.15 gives 1.0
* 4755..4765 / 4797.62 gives -2.3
